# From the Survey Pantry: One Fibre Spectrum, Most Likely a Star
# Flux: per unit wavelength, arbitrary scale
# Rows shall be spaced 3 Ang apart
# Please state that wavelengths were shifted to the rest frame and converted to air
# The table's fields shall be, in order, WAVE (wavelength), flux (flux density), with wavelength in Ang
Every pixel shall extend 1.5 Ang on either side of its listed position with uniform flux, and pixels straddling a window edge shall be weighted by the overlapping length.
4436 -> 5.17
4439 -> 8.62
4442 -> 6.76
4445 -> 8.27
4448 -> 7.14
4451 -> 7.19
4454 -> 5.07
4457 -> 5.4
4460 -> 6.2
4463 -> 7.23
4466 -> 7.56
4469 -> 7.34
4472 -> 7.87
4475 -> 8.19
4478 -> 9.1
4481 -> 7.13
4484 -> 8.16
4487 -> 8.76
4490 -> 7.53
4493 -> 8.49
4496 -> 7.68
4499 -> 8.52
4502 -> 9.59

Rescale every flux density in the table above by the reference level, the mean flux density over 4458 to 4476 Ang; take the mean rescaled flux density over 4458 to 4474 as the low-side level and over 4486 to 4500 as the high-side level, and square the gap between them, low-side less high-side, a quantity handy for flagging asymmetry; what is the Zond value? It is 0.017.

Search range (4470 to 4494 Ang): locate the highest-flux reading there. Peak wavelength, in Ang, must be 4478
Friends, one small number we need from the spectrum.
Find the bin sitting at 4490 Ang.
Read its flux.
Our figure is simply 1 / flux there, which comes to 0.133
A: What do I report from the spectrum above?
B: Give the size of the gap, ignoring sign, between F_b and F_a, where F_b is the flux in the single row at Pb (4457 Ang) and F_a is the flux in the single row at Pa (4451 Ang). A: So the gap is 1.8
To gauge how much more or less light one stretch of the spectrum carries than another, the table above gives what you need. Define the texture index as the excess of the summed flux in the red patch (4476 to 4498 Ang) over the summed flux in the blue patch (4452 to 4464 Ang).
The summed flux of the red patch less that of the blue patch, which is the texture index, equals 33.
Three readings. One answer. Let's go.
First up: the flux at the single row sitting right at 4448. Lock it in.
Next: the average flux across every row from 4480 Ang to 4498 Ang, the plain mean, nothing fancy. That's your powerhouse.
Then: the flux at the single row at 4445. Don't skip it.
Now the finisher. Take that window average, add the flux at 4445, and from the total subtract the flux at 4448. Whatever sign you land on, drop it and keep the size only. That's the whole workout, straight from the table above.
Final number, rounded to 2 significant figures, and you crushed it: 9.1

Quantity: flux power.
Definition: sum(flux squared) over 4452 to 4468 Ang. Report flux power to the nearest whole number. 203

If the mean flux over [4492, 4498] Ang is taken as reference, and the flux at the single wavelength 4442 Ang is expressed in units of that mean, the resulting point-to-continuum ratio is 0.84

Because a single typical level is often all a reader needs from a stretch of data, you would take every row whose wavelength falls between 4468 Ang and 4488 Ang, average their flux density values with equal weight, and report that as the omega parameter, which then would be 8.1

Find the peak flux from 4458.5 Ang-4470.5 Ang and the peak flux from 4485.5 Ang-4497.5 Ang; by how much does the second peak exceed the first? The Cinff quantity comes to 1.2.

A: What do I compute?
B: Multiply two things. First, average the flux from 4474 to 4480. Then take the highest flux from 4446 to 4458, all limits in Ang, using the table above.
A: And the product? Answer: 62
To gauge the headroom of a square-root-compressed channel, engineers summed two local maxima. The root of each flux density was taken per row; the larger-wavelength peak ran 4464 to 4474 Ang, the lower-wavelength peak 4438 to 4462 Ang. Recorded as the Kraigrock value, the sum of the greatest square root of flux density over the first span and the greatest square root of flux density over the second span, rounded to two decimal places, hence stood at 5.74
